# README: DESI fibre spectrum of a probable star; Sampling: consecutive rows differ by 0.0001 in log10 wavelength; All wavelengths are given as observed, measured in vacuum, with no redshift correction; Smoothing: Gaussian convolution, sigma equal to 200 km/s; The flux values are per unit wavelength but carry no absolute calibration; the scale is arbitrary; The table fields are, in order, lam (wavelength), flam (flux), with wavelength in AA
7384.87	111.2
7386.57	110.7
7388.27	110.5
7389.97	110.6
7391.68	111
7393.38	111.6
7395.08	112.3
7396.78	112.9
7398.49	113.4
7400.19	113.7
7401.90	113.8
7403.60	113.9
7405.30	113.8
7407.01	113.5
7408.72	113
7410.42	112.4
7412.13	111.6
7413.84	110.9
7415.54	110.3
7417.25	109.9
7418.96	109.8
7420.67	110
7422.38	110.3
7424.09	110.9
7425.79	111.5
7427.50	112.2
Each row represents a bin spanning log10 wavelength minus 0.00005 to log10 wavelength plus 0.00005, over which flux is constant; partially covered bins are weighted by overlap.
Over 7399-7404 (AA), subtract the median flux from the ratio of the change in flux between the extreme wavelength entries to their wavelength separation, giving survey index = -114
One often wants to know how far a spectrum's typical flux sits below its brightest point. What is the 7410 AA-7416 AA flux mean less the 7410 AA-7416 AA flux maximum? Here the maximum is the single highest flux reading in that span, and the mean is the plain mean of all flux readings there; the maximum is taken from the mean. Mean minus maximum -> -1.10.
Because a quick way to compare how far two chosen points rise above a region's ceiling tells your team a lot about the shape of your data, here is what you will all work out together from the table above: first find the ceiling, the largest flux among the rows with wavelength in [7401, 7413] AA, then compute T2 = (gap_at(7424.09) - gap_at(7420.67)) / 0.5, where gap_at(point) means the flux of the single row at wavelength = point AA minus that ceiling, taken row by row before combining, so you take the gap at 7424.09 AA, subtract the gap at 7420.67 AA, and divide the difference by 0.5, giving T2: 2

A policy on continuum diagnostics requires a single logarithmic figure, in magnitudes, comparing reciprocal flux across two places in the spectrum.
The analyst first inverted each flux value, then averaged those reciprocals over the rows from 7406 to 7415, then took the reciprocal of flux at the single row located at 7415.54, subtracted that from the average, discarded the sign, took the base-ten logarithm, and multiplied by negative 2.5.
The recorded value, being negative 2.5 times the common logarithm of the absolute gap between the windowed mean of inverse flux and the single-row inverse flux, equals 9.5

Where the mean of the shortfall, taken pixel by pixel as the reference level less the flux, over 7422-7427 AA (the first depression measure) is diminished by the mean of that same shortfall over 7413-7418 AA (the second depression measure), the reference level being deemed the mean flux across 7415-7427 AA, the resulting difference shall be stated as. -1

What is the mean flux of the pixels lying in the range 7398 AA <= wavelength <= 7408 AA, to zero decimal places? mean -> 114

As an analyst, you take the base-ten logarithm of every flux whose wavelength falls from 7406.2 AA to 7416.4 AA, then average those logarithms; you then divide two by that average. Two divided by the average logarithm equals 0.976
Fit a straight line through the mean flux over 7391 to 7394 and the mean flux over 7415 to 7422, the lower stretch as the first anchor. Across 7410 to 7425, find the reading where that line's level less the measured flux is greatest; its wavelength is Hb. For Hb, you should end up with 7418.96 AA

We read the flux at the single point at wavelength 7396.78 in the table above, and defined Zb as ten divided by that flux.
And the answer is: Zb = 0.0886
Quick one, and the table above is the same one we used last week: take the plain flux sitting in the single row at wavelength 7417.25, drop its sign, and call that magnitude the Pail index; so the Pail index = 110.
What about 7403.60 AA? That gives 114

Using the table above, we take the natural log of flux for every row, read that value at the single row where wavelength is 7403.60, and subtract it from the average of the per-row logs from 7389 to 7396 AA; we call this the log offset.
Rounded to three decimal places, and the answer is -0.022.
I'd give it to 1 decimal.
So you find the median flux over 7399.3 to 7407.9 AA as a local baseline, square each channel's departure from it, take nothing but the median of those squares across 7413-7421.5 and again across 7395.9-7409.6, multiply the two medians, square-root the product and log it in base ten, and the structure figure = -0.1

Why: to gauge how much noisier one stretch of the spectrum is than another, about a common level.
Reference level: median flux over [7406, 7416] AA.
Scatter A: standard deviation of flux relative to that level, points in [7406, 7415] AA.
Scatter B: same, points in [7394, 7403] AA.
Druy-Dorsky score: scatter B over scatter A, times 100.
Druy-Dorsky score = 59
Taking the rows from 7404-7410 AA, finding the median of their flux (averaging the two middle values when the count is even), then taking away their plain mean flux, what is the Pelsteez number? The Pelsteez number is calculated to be 0.07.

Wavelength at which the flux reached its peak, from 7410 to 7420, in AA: 7410.42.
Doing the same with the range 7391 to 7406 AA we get 7403.60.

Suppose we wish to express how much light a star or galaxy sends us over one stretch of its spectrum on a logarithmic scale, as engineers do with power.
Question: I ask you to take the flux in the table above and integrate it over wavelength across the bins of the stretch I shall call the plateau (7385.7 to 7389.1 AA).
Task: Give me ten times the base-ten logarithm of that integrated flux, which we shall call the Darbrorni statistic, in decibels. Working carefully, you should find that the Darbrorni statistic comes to 25.75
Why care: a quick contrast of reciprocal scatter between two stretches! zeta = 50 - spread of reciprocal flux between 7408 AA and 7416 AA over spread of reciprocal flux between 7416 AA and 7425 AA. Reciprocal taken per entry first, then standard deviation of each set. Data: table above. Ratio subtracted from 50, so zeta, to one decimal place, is 47.6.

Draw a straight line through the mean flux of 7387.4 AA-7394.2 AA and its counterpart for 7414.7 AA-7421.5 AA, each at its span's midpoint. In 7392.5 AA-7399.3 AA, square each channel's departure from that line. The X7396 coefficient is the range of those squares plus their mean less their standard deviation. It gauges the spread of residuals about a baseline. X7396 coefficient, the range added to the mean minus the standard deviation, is 8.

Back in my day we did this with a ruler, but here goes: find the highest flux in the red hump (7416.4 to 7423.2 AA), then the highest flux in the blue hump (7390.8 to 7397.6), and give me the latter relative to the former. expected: 1.024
